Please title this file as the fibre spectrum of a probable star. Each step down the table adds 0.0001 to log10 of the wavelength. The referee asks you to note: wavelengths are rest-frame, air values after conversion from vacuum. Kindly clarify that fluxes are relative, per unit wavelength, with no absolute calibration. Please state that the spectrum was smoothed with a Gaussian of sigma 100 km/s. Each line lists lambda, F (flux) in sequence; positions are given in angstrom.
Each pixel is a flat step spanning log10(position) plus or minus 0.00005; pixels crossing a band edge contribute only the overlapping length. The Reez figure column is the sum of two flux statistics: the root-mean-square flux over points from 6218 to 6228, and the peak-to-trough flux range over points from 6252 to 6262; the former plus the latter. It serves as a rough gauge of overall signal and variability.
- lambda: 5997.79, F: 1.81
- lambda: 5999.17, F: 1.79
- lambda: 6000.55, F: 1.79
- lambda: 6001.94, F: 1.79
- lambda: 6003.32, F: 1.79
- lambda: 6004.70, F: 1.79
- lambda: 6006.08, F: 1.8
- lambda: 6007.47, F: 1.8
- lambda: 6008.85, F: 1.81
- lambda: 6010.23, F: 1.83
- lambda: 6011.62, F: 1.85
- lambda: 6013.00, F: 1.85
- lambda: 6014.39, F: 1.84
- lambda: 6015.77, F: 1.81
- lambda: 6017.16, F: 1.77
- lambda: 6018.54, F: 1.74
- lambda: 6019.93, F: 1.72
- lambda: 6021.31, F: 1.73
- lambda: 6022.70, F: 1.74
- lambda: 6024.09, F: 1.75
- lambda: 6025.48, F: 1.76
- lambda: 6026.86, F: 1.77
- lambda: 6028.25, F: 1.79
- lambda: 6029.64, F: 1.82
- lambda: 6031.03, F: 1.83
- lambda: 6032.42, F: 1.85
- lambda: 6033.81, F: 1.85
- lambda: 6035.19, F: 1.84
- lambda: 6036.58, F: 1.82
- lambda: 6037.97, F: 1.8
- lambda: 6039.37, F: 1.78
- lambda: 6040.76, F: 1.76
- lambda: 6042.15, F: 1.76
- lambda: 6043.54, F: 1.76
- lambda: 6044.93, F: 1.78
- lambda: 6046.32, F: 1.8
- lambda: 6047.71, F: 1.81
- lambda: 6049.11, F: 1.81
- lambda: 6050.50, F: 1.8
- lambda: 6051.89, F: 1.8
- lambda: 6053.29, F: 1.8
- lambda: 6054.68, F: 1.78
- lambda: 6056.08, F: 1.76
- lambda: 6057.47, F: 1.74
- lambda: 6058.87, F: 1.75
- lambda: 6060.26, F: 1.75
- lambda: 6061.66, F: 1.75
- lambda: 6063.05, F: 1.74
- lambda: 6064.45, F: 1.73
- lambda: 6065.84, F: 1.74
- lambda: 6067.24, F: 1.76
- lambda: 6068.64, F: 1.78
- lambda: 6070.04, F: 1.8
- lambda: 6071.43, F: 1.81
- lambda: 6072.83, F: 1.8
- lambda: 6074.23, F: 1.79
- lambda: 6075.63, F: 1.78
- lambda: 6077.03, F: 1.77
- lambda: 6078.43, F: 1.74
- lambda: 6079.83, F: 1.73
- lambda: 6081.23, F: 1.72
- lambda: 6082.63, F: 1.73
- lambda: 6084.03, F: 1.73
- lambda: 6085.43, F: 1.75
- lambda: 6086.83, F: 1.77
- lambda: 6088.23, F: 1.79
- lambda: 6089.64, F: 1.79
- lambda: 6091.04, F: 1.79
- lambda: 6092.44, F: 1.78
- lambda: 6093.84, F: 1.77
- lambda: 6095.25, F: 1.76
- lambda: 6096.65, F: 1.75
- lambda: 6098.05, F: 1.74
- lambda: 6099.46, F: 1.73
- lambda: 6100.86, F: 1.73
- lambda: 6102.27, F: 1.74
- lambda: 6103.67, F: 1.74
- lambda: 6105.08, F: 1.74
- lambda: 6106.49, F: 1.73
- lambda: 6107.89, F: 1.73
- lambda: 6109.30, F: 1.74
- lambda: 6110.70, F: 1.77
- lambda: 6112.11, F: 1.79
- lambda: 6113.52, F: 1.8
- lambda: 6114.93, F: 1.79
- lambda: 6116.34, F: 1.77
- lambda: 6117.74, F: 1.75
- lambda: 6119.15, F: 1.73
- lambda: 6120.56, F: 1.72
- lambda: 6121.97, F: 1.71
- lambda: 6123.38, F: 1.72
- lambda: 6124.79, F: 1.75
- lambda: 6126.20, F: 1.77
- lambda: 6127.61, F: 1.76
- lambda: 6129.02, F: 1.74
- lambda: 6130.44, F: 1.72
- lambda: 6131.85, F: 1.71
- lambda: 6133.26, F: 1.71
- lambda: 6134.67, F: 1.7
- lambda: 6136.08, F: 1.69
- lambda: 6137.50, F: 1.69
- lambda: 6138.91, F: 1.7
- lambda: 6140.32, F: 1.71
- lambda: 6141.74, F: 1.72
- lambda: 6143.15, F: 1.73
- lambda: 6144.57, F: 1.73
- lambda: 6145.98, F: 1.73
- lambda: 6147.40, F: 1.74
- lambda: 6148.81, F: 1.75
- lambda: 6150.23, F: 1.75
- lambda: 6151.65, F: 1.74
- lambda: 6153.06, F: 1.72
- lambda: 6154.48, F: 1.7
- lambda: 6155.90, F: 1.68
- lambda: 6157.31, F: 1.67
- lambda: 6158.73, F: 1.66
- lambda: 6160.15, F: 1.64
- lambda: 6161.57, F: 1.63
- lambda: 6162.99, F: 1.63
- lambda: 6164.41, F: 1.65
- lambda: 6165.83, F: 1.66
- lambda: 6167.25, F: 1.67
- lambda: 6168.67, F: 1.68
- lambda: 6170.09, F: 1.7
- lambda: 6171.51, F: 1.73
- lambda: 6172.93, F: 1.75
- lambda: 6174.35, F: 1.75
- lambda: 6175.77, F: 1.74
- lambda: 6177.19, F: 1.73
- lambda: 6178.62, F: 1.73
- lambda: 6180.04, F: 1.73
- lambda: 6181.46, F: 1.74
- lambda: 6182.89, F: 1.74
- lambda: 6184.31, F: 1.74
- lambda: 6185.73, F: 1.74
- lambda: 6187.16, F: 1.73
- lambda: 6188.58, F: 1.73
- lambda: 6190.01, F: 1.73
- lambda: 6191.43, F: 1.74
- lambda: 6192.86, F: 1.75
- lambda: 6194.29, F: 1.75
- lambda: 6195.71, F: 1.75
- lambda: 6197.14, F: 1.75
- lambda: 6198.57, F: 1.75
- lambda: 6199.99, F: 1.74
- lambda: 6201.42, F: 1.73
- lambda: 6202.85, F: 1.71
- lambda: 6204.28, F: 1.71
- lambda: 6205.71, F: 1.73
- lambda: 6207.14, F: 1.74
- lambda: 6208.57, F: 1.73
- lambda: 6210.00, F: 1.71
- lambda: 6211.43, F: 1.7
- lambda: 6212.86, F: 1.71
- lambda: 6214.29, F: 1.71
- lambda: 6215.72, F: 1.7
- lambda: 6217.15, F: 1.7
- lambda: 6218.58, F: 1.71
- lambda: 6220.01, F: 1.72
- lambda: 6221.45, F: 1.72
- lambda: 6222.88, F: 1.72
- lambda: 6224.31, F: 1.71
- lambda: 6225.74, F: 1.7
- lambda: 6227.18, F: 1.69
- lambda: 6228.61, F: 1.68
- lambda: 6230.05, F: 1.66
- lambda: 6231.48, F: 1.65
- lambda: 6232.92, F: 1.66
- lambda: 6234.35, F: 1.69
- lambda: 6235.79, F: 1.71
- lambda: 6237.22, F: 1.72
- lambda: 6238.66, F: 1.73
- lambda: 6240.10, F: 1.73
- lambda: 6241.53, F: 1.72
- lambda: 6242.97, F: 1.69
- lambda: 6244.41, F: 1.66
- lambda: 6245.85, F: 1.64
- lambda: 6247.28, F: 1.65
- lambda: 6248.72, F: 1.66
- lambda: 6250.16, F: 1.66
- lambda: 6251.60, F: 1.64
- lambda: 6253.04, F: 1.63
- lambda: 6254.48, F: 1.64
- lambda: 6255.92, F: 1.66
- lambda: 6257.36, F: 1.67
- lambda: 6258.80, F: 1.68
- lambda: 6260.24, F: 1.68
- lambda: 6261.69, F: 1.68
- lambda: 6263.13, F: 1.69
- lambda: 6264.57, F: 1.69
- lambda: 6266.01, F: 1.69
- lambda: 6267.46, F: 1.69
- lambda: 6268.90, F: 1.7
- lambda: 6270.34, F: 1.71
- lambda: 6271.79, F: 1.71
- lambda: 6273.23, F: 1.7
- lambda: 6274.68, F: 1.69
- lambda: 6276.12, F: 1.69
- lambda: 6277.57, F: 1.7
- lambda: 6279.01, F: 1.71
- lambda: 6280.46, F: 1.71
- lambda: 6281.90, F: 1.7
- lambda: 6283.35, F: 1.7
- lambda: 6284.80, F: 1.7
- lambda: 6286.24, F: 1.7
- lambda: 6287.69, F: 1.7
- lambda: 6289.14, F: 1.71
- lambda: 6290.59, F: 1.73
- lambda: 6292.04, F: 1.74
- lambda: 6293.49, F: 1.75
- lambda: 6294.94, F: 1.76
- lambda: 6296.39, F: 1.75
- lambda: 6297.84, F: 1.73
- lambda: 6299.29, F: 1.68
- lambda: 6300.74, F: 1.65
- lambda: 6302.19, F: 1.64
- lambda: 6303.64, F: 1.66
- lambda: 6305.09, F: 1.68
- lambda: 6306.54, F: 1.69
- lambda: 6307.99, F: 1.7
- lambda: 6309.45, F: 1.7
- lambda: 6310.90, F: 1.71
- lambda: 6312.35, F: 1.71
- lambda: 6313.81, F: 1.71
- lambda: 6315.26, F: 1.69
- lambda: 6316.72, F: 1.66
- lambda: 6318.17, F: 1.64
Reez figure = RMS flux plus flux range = 1.76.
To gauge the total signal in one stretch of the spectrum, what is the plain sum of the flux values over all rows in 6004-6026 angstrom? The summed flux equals 28.6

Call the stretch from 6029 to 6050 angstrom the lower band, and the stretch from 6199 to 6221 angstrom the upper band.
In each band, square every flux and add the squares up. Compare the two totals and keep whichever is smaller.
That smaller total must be 44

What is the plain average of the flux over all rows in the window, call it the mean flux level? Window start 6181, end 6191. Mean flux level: 1.736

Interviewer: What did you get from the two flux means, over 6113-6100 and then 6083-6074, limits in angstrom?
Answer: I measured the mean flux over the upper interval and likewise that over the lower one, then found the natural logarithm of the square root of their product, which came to 0.56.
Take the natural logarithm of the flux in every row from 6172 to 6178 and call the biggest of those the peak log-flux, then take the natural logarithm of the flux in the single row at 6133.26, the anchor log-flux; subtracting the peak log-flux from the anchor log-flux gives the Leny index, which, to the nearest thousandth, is -0.023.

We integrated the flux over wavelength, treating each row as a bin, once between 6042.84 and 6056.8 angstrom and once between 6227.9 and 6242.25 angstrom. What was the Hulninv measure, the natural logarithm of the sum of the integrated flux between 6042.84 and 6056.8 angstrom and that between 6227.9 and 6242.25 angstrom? 3.90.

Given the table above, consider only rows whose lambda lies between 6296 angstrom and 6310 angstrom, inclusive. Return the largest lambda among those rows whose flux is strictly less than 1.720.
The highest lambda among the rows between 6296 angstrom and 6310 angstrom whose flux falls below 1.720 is 6309.45 angstrom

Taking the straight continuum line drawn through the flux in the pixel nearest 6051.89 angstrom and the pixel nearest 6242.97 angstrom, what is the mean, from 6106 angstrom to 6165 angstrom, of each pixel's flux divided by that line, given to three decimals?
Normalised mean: 0.982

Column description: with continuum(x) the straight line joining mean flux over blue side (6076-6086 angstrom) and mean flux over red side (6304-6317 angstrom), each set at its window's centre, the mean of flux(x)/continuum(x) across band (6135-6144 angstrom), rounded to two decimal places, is 0.99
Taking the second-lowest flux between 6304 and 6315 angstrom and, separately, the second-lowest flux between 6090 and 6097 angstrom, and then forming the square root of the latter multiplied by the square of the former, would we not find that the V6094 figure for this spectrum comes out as 2.24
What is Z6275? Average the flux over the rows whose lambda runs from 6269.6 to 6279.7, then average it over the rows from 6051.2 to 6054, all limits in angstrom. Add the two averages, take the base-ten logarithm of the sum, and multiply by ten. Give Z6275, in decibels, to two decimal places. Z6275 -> 5.44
